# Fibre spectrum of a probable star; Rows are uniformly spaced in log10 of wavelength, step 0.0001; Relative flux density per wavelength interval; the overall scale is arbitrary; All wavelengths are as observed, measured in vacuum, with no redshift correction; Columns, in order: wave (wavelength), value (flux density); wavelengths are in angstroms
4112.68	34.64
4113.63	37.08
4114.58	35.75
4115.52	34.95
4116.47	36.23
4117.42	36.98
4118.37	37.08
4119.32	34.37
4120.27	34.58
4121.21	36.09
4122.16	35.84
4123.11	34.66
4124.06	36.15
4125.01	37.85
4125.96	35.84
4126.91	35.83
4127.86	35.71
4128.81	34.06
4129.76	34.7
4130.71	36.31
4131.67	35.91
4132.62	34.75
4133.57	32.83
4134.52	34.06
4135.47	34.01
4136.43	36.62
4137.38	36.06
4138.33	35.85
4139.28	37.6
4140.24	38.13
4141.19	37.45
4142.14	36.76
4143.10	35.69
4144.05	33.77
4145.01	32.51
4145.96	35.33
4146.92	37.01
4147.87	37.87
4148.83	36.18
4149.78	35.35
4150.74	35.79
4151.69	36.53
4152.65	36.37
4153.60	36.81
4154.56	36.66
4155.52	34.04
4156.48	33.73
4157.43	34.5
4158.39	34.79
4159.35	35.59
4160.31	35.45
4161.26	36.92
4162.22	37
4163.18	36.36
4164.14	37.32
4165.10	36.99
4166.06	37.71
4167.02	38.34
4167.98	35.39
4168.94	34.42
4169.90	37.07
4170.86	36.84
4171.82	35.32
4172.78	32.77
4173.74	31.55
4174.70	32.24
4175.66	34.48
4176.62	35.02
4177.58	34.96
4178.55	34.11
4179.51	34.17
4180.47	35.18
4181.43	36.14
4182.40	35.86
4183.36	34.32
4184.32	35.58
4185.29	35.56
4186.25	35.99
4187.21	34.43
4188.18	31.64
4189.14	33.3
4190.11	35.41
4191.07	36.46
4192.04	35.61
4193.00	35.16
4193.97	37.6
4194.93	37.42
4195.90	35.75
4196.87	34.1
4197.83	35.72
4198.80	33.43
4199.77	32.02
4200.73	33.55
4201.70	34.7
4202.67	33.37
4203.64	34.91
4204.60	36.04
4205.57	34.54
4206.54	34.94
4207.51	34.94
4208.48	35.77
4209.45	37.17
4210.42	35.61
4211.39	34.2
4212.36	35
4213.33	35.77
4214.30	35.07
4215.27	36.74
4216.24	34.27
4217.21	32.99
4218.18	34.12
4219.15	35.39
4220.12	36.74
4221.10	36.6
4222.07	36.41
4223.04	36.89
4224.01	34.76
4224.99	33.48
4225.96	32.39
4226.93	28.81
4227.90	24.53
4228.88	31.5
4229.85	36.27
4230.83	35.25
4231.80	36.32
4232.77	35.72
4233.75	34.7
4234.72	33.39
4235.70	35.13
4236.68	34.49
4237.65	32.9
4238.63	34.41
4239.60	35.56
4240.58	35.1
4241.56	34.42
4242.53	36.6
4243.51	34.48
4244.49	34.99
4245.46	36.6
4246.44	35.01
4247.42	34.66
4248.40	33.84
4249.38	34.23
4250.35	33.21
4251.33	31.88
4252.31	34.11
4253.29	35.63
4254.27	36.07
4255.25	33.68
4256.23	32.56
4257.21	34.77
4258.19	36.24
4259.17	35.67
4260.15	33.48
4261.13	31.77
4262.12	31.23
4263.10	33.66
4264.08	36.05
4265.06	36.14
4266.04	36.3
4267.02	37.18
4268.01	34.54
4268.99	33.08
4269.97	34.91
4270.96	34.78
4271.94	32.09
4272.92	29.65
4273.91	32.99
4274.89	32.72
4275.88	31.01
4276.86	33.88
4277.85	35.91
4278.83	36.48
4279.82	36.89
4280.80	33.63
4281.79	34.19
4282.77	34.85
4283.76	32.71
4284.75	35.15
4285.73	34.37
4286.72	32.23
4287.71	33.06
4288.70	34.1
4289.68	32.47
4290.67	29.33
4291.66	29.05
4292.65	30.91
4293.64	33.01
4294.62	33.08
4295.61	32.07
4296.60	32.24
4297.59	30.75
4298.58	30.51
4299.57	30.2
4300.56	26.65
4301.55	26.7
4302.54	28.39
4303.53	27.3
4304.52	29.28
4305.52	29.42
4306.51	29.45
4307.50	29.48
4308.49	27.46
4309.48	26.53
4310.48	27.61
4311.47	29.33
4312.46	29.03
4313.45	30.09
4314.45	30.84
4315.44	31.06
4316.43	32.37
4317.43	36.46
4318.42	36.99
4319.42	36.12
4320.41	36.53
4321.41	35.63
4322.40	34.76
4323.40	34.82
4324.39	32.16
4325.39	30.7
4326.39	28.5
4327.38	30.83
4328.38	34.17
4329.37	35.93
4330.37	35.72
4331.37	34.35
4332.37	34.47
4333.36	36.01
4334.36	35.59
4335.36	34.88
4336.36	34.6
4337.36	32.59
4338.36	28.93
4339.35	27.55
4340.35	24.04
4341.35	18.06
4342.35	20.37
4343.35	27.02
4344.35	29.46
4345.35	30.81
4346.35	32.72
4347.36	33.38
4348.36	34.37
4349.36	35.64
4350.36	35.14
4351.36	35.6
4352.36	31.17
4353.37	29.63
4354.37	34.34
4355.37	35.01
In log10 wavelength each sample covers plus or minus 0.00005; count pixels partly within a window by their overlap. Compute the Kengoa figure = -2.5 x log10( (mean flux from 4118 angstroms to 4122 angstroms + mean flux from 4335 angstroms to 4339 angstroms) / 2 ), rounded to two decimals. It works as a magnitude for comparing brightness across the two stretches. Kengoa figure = -3.83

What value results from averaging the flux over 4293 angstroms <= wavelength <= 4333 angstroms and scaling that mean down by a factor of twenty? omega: 1.58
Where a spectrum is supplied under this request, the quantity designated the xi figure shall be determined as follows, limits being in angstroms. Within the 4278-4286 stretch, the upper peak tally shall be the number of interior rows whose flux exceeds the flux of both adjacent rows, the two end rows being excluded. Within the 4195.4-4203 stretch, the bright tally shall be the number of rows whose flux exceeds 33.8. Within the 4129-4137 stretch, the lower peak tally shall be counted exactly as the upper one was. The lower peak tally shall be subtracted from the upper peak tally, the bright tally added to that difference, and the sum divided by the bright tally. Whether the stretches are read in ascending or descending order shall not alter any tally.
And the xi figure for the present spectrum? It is 1.25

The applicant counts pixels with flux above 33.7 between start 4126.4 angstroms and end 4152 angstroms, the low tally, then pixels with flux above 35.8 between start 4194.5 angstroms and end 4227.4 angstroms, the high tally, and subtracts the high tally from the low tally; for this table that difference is 17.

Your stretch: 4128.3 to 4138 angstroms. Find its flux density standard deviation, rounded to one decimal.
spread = 1.2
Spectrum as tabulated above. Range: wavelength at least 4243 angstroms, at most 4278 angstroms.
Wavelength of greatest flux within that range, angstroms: 4267.02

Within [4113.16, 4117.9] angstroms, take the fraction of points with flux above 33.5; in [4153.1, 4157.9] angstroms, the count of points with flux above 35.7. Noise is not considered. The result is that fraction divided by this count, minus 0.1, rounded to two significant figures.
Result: 0.40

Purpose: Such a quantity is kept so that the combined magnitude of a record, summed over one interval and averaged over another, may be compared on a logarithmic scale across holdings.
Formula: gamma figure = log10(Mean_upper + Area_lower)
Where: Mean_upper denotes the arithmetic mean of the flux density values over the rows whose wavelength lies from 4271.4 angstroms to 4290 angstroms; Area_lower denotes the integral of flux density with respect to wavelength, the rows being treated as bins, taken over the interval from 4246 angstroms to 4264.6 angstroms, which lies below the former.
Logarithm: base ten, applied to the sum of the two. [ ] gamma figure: 2.82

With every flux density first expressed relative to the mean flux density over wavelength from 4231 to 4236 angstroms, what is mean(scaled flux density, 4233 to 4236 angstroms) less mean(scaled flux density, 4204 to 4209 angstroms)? -0.024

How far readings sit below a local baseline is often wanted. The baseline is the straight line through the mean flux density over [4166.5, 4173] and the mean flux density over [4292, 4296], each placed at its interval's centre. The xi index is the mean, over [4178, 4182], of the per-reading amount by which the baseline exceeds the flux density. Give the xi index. 0.6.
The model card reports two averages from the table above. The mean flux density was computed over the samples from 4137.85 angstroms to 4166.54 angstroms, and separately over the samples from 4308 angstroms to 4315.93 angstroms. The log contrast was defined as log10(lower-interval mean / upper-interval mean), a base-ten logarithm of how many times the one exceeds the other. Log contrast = 0.095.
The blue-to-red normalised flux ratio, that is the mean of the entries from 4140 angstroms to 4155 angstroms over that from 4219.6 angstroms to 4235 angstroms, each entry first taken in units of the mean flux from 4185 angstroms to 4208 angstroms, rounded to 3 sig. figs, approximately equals 1.06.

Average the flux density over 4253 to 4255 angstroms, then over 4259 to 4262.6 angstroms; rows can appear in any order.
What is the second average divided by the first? 0.92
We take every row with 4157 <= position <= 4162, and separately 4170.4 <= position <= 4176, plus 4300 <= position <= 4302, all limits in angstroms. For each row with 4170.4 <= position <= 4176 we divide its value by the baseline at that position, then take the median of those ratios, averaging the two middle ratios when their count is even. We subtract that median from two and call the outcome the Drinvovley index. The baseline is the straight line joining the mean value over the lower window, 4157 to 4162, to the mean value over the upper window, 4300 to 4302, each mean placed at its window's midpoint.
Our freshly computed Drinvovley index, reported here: 1.03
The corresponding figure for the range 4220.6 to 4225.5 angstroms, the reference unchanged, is 0.85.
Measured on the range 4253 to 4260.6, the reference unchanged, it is 0.81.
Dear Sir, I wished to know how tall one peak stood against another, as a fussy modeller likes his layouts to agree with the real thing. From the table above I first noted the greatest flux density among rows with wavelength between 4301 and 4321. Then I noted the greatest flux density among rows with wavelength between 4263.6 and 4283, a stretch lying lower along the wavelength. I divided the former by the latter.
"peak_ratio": 0.995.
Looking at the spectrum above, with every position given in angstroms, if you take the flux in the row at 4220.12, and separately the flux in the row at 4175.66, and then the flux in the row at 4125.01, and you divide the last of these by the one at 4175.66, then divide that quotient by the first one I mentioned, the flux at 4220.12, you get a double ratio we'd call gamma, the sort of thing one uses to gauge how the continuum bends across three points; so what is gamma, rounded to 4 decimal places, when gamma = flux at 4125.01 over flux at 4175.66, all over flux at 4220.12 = 0.0299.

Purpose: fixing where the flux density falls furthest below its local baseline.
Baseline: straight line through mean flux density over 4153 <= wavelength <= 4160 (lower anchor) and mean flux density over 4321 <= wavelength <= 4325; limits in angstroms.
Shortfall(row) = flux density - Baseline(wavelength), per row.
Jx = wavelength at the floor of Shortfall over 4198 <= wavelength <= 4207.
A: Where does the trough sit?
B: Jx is 4199.77 angstroms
